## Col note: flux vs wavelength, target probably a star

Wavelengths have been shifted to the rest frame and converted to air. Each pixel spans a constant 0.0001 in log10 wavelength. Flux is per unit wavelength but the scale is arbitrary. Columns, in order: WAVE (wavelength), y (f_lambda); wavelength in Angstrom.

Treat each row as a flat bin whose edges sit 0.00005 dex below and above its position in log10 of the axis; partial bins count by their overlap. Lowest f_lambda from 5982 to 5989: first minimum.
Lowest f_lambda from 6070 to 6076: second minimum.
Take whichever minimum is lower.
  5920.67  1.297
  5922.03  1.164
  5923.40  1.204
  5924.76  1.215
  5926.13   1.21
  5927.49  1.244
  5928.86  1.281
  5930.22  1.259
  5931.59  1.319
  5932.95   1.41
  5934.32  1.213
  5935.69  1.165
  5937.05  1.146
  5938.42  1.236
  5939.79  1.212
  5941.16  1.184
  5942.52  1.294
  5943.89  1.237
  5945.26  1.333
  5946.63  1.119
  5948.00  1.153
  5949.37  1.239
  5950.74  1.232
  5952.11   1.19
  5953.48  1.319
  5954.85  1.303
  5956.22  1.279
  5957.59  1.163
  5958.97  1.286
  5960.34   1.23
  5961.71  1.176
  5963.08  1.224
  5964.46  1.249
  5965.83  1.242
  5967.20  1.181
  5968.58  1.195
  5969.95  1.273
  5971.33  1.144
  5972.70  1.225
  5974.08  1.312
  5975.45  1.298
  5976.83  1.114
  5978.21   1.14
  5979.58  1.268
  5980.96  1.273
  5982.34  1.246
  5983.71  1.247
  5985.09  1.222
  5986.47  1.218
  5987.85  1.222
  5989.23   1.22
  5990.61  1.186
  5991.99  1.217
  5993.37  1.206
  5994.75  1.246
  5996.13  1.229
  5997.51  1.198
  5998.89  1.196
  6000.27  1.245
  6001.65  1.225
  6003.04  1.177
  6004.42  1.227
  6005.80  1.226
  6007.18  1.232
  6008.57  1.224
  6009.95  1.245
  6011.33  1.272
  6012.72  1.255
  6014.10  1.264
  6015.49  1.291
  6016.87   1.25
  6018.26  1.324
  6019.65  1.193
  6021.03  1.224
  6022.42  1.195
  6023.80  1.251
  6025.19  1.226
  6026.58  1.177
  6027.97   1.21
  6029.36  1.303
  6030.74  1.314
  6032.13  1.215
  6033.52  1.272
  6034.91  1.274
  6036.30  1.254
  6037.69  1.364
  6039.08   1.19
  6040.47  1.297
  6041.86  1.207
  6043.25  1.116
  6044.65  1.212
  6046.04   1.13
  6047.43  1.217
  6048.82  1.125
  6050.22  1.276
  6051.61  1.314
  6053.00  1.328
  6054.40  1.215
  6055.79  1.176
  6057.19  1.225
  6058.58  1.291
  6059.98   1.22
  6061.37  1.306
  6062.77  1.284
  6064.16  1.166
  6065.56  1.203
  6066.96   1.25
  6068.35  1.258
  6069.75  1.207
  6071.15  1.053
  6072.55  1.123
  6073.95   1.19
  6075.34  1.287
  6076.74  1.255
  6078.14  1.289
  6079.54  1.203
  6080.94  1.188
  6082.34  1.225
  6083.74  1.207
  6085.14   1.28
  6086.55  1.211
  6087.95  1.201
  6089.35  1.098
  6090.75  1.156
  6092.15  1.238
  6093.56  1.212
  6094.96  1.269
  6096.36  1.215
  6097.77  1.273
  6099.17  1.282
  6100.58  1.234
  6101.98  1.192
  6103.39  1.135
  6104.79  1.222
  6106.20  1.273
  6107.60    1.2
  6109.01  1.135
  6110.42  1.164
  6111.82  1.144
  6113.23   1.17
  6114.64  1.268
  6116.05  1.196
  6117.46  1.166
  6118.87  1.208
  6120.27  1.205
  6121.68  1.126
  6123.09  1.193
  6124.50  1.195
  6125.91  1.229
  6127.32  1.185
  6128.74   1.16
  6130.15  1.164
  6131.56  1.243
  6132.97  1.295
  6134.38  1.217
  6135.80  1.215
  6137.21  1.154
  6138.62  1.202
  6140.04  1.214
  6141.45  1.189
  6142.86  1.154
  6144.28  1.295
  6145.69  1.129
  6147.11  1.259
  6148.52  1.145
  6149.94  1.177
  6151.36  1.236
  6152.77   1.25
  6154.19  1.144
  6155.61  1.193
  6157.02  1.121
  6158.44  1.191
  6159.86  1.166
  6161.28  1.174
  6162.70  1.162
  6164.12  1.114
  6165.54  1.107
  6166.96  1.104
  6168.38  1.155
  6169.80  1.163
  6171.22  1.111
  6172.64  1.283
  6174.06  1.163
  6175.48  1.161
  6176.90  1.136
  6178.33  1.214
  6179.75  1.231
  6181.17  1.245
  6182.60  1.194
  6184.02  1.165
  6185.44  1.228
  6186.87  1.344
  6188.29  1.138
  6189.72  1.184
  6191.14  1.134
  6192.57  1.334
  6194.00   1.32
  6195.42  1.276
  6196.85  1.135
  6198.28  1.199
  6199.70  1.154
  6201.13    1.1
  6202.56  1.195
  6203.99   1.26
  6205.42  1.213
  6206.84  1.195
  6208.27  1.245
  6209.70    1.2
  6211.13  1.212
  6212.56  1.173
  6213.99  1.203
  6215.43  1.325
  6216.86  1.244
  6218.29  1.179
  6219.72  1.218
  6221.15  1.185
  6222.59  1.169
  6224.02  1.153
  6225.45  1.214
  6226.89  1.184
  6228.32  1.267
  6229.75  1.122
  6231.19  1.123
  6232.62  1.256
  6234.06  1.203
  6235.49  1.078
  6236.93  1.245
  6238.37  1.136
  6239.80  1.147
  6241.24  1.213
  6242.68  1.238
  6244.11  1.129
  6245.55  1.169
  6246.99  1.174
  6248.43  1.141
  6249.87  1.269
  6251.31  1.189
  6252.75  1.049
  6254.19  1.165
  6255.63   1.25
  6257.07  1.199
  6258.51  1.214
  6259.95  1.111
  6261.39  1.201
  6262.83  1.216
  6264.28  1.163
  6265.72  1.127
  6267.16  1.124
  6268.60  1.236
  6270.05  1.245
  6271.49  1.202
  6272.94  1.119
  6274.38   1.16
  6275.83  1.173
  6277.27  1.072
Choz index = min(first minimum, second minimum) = 1.05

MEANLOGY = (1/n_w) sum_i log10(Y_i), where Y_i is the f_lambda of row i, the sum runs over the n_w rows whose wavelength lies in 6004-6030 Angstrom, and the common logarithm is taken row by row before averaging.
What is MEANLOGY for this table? 0.0938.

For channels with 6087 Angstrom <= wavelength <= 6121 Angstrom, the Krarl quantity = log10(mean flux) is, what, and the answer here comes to 0.080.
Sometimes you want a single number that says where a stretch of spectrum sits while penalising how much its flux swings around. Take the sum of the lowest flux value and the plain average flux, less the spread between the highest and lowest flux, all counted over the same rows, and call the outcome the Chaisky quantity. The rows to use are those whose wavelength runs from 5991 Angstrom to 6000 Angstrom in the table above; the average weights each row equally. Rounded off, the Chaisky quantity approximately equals 2.36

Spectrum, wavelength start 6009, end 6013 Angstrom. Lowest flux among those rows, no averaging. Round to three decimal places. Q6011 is 1.245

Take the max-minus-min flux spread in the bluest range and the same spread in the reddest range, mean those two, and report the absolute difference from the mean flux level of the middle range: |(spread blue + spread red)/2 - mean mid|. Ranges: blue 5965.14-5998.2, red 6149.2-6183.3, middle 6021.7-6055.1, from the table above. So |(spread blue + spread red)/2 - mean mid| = 1.05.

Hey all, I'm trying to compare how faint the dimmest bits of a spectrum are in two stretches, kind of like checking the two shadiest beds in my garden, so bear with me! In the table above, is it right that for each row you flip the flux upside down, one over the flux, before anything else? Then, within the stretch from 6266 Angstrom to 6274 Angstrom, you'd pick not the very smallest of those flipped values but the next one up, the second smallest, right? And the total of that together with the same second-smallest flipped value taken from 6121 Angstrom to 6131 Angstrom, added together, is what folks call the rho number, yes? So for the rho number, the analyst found 1.646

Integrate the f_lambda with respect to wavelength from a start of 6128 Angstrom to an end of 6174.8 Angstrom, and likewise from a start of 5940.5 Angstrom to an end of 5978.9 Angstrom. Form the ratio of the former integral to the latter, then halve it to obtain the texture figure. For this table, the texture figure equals 0.59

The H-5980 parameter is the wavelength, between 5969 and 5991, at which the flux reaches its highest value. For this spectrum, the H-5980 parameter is 5974.08 Angstrom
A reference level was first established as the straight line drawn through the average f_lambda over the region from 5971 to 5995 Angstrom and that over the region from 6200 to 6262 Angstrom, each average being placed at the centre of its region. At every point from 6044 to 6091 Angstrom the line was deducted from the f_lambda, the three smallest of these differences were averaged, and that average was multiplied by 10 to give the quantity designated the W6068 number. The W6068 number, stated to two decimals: -1.19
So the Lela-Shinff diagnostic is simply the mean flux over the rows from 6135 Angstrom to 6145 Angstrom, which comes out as 1.203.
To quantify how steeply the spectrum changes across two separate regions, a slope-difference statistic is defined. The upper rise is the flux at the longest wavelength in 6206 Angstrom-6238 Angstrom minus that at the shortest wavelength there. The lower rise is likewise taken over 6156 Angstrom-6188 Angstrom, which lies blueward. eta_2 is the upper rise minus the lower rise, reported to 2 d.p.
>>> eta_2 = -0.17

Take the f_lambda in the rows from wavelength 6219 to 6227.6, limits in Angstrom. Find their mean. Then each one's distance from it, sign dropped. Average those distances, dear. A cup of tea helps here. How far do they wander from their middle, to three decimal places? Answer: 0.019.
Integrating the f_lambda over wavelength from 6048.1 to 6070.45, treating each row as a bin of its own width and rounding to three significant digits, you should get 27.7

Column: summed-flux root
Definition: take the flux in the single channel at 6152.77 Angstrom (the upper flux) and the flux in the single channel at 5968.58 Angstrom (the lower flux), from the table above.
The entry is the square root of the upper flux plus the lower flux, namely 1.56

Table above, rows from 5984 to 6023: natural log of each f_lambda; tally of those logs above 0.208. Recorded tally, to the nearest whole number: 10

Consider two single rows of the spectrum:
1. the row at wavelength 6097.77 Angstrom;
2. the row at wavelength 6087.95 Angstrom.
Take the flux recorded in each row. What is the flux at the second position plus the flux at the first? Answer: 2.47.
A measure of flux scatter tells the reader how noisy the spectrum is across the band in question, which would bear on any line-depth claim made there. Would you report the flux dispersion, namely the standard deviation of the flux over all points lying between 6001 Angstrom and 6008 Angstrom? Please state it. 0.02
